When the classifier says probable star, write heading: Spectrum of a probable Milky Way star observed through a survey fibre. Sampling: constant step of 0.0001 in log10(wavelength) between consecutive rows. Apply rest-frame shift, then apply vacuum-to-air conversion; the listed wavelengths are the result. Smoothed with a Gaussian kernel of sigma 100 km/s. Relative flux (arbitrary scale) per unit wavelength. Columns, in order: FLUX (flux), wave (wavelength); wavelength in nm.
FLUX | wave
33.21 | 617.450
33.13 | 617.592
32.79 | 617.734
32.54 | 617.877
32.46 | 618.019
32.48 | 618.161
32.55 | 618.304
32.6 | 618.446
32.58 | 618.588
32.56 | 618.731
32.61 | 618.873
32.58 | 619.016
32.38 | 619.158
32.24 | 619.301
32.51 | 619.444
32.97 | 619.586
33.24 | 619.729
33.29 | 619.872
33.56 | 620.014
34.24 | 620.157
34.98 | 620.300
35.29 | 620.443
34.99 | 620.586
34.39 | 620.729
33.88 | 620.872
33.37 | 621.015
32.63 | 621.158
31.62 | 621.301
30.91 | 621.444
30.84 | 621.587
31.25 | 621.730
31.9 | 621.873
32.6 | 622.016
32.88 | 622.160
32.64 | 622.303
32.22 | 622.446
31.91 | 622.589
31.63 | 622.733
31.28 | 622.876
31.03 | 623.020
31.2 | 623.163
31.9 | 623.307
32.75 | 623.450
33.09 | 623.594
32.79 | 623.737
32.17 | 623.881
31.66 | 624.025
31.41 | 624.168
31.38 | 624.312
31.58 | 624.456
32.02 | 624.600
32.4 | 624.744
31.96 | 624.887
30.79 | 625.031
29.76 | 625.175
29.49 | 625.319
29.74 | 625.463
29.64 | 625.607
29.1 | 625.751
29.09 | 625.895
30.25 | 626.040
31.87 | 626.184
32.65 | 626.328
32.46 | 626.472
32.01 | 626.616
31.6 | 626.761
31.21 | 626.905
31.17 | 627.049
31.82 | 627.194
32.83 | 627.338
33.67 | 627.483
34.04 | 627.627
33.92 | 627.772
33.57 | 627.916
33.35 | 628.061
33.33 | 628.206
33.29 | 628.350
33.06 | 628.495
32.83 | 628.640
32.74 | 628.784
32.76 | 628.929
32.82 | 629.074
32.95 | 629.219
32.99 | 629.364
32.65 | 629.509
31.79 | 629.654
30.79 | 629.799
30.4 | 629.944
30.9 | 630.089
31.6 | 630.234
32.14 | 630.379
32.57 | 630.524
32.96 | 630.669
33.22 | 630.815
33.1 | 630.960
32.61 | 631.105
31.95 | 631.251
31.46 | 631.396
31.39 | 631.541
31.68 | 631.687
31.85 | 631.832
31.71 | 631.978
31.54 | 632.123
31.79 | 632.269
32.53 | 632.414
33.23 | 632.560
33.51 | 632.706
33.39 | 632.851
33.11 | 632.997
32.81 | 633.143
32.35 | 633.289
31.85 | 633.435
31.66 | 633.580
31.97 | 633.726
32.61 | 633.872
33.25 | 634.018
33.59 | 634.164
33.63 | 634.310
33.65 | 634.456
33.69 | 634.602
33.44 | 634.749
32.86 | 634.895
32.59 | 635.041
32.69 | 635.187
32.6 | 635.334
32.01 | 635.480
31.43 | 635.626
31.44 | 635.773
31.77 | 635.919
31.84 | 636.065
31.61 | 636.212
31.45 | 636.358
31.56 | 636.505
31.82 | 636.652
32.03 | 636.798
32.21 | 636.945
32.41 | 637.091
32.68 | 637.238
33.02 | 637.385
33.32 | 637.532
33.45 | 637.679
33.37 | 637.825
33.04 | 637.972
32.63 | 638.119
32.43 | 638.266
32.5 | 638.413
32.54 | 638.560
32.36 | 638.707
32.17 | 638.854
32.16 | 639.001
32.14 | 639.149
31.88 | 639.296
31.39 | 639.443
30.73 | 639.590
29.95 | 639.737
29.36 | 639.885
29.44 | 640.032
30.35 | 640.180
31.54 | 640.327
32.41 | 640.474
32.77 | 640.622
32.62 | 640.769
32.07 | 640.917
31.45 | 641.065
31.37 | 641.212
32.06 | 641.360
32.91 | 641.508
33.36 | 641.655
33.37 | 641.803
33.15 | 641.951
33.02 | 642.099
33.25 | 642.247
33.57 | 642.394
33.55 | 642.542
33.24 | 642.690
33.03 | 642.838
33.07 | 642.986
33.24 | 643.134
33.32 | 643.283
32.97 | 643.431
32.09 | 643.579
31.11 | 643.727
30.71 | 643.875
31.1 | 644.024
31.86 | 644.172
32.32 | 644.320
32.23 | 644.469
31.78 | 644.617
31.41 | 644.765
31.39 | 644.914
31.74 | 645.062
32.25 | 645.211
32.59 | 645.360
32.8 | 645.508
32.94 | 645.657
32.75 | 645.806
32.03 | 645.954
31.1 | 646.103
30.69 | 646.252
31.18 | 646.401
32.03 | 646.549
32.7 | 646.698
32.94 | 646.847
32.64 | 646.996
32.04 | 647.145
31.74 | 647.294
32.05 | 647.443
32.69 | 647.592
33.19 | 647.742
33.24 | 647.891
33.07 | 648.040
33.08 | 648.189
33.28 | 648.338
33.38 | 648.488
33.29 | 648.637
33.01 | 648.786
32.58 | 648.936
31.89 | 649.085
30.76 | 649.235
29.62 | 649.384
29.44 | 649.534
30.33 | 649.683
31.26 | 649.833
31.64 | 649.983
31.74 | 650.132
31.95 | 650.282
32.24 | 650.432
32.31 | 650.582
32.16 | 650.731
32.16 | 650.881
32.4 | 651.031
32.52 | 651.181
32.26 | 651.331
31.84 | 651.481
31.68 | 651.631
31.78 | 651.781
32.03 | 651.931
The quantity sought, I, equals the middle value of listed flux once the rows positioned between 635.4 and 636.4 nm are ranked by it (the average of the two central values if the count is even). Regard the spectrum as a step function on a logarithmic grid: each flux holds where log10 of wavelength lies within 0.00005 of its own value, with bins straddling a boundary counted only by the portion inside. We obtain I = 31.61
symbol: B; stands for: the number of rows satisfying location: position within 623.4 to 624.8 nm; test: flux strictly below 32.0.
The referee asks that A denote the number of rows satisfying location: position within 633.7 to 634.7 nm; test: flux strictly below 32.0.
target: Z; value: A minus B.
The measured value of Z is -3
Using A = 1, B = 4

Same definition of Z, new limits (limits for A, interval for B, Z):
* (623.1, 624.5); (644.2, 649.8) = -7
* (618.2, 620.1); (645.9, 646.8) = -3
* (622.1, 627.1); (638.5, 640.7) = 15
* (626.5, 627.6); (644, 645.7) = -2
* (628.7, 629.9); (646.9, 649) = 1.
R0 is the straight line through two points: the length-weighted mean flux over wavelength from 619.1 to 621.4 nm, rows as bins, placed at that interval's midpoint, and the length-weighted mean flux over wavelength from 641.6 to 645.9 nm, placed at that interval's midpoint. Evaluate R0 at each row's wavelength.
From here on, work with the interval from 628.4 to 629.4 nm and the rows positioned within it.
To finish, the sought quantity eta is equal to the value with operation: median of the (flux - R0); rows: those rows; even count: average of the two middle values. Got -0.27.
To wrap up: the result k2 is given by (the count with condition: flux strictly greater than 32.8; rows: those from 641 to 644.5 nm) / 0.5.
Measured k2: 28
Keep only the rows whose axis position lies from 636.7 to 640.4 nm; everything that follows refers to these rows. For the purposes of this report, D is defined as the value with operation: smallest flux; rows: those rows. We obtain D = 29.36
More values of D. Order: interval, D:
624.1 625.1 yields 30.79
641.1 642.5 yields 31.37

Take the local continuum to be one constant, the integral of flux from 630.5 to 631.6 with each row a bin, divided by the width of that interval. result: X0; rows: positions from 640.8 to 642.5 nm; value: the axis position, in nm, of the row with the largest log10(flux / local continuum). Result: 642.394 nm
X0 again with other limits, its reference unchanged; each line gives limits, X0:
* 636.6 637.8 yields 637.679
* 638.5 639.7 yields 638.560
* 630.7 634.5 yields 634.456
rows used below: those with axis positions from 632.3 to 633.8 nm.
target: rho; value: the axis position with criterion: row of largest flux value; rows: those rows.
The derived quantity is 632.706 nm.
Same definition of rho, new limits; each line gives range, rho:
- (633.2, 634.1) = 634.018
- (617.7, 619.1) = 617.734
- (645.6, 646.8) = 645.657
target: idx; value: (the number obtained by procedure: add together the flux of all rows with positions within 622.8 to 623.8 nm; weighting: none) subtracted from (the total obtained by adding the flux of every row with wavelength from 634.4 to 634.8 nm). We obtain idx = -123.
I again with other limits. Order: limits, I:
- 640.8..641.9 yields 32.07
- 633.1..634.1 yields 32.35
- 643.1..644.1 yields 32.09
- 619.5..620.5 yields 33.56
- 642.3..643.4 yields 33.24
